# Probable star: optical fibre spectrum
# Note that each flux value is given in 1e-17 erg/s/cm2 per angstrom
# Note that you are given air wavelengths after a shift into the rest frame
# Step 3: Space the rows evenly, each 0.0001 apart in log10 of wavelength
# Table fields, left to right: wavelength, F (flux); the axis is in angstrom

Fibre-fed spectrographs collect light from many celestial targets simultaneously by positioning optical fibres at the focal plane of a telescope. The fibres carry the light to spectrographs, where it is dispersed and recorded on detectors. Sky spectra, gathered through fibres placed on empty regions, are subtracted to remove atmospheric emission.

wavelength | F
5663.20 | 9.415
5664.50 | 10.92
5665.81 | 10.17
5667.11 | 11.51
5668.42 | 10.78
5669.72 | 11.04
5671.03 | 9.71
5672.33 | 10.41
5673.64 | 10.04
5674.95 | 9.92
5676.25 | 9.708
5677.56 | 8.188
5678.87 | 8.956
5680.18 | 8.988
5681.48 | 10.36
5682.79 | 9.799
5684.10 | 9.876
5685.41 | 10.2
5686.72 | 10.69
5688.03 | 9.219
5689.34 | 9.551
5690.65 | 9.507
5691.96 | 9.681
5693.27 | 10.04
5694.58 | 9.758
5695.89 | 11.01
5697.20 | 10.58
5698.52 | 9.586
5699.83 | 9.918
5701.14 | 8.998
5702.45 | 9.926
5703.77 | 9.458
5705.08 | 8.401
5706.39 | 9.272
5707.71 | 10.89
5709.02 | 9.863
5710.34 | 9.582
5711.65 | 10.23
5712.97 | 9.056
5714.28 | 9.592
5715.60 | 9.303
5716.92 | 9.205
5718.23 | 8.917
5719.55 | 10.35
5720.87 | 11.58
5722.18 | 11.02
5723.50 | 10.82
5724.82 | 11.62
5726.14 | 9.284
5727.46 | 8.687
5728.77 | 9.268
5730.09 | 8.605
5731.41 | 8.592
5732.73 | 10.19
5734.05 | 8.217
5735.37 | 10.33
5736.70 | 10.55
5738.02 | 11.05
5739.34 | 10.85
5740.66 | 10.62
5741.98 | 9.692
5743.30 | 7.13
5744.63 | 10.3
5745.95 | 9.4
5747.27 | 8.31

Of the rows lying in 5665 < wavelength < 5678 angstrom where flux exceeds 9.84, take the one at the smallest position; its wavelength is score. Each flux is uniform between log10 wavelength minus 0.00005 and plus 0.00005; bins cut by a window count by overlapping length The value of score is 5665.81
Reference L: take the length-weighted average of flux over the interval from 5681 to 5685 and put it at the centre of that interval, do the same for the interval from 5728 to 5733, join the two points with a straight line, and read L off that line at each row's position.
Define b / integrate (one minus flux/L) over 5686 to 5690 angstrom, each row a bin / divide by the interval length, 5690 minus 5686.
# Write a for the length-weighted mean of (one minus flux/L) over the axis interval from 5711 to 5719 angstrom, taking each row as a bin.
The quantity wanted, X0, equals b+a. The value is 0.01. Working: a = -0.001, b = 0.01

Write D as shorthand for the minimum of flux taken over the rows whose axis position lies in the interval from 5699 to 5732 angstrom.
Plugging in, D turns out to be 8.401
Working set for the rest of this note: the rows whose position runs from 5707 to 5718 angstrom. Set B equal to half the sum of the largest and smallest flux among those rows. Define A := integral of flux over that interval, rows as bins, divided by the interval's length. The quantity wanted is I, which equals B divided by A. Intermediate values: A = 9.68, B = 10.0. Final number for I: 1.03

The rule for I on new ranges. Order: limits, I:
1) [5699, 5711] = 1.01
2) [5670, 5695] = 0.97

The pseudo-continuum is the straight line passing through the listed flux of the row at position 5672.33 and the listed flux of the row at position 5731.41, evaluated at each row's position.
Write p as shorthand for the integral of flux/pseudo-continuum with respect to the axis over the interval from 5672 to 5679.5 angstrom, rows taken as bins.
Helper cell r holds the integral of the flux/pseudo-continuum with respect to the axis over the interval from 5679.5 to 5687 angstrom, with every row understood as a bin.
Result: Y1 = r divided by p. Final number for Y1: 1.073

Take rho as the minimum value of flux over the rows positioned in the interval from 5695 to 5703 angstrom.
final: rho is 8.998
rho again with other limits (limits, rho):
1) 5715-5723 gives 8.917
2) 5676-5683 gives 8.188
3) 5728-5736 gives 8.217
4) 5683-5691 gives 9.219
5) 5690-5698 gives 9.507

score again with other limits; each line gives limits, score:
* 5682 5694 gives 5684.10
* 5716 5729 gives 5719.55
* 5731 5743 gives 5732.73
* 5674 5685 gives 5674.95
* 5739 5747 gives 5739.34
